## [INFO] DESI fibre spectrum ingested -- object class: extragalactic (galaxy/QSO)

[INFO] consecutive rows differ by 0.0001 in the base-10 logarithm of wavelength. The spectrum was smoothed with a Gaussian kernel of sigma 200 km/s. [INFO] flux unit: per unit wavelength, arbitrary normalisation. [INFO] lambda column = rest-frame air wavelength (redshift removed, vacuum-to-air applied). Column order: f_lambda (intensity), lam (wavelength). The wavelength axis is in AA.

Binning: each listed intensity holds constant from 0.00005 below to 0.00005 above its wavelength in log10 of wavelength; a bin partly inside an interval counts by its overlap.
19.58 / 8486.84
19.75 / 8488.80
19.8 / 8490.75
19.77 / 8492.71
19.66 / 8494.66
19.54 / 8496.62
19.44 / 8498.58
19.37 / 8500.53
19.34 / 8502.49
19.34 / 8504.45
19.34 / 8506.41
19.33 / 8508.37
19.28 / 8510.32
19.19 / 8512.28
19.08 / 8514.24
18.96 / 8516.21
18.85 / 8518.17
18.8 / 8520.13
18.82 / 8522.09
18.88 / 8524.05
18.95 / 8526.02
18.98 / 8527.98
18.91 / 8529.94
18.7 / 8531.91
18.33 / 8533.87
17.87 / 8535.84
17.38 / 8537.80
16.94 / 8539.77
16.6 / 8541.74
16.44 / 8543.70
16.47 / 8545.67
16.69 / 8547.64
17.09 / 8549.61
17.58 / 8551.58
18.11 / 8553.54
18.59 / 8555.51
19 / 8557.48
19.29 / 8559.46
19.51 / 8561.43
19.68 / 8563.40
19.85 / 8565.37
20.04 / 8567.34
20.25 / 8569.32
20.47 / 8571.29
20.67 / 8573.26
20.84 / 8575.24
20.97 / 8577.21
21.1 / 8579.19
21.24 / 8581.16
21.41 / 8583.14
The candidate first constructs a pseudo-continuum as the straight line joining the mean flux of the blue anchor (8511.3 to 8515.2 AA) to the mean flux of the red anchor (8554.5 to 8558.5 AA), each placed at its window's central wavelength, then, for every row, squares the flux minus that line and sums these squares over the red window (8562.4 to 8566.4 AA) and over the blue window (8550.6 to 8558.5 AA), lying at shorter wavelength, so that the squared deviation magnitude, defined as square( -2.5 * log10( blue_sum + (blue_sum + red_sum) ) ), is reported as 4.1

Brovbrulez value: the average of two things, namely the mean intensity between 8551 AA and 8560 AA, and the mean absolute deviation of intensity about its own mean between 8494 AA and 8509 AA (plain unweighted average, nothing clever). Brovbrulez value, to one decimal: 9.3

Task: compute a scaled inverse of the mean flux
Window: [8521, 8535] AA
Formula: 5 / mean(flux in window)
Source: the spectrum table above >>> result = 0.266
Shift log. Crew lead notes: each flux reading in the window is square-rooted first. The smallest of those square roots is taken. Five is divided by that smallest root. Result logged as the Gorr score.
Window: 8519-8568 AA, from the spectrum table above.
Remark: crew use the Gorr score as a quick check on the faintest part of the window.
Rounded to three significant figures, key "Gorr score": 1.23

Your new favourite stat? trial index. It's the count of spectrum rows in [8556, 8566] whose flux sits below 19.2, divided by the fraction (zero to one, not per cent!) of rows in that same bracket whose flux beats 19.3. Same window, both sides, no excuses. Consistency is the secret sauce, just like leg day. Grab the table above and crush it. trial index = 1.7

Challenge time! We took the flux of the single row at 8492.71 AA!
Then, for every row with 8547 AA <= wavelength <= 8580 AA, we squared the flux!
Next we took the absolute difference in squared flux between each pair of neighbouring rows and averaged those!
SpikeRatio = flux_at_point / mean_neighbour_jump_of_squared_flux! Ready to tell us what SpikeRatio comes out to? 1.90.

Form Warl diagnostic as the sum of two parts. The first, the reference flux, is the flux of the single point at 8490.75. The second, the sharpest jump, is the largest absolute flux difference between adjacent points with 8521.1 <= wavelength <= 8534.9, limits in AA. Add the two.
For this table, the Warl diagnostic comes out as 20.2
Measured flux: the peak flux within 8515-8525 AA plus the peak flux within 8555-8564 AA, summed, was 38.6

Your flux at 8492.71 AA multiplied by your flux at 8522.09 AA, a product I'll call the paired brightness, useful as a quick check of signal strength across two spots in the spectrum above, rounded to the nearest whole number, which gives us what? 372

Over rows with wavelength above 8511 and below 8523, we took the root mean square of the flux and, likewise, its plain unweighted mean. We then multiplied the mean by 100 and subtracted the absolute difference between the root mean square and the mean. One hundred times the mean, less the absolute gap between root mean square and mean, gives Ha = 1895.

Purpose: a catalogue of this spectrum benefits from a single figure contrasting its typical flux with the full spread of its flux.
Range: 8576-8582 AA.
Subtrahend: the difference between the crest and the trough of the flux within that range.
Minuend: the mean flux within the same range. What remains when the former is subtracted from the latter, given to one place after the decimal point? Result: 20.8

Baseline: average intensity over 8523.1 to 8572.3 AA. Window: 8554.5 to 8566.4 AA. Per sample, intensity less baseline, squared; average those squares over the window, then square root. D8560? 1.0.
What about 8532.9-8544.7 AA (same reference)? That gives 1.3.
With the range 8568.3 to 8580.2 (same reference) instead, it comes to 2.3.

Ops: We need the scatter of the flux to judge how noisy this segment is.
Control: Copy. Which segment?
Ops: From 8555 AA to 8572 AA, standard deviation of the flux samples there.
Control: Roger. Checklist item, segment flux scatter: 0.6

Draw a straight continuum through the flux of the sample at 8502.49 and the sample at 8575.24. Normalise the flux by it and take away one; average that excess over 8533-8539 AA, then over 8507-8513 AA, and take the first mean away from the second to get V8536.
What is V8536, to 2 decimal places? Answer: 0.10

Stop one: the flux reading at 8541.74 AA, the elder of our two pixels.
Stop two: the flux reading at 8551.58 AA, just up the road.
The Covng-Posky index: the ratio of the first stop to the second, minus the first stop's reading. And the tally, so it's -15.7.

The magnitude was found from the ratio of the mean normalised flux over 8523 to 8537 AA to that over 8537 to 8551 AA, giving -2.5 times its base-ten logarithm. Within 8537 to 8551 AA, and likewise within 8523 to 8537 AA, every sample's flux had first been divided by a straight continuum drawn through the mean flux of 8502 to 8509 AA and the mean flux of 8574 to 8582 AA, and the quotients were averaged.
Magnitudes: -0.13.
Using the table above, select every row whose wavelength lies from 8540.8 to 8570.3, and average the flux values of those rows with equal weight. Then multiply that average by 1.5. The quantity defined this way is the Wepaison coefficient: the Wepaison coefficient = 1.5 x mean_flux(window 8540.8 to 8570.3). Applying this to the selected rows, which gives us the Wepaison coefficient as 27.52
